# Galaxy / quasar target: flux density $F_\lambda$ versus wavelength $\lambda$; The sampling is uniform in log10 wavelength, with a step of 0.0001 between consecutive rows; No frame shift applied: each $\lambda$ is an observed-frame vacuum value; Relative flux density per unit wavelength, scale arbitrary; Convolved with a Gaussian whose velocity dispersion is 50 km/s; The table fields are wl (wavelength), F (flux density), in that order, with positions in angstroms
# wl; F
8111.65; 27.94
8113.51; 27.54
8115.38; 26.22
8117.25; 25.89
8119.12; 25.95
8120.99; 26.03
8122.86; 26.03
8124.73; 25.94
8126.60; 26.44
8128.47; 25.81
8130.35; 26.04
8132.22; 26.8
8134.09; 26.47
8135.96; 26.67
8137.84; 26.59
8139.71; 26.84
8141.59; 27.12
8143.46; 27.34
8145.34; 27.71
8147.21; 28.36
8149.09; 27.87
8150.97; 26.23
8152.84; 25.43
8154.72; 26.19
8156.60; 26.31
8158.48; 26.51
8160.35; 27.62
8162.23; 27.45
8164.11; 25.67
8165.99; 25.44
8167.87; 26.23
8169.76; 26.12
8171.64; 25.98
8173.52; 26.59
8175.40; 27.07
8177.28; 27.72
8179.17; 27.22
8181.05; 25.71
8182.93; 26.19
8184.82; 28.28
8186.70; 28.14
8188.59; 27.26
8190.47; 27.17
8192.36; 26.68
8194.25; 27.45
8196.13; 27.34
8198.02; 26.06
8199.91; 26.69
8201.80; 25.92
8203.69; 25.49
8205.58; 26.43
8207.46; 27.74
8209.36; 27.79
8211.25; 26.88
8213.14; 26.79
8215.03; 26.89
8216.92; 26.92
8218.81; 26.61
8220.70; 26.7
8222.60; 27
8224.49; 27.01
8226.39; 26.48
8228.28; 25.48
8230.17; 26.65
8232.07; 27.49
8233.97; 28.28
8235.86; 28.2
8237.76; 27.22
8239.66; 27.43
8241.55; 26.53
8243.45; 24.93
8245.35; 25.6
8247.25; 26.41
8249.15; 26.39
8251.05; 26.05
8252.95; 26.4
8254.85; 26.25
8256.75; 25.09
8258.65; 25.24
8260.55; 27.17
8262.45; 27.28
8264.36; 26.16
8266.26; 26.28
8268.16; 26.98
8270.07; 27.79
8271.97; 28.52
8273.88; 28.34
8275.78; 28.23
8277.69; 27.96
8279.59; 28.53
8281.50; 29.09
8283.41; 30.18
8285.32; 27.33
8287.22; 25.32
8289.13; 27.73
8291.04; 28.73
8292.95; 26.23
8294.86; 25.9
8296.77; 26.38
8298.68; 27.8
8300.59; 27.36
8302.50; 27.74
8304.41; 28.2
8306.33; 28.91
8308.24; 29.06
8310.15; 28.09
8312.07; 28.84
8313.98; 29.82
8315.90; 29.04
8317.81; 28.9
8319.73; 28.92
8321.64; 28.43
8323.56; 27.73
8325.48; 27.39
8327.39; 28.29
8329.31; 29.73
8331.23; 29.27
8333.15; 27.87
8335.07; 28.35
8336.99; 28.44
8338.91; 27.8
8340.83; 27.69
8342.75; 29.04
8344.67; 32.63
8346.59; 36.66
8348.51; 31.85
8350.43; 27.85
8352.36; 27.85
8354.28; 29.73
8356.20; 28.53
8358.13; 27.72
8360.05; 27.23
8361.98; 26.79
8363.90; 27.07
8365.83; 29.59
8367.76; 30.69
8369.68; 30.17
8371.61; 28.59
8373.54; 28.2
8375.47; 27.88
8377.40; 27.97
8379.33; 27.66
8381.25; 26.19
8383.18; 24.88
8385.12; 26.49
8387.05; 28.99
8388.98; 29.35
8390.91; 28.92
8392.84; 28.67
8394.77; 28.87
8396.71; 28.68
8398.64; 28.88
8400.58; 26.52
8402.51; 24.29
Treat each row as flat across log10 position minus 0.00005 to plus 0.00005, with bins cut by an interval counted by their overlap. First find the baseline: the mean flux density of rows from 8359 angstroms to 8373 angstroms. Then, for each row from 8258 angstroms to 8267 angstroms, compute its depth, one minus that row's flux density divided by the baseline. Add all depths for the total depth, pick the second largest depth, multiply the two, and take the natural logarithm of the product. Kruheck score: -3.4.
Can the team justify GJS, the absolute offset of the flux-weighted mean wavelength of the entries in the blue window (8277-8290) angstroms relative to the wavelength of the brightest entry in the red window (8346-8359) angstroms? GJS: 63.3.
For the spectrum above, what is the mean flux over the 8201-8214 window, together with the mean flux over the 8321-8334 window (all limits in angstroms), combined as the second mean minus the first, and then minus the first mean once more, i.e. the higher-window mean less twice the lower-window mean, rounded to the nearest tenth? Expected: -25.1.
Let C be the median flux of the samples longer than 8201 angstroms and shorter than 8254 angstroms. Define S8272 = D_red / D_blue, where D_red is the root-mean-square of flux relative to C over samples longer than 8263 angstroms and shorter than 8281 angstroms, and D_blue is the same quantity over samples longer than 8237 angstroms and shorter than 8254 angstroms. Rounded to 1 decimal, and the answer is 1.6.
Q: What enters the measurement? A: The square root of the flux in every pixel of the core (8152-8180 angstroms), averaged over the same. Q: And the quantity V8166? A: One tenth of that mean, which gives 0.515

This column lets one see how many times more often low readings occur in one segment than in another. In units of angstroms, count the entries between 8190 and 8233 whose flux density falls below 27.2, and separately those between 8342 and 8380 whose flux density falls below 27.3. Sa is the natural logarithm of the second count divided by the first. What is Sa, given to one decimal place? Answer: -1.8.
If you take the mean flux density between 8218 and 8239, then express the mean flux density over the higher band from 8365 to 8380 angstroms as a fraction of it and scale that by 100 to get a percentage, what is 106.8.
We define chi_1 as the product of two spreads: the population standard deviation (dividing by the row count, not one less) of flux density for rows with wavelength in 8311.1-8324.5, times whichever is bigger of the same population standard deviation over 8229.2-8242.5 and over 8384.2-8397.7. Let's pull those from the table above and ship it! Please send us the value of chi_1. 0.51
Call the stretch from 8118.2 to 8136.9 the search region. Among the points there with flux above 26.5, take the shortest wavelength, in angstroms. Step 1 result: 8132.22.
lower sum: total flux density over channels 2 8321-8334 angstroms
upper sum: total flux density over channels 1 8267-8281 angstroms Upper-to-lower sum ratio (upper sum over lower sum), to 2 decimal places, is 0.99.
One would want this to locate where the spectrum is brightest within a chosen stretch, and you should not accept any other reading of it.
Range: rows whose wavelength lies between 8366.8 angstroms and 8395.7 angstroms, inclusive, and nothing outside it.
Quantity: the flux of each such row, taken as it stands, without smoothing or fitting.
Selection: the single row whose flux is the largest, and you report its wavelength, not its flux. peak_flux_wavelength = 8367.76 angstroms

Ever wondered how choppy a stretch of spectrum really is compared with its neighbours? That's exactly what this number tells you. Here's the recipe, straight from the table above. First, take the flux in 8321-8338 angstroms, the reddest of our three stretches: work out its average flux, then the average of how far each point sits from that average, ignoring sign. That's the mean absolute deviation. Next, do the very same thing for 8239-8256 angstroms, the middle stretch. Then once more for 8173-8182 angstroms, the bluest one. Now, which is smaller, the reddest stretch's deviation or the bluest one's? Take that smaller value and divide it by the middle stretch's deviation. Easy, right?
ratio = 1.11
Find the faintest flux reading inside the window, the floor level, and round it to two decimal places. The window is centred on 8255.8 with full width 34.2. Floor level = 24.93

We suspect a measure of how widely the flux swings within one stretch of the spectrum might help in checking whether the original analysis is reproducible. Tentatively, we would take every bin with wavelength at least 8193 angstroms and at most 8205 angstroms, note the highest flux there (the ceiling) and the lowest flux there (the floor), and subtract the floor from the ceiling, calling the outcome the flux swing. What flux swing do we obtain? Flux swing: 2.0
